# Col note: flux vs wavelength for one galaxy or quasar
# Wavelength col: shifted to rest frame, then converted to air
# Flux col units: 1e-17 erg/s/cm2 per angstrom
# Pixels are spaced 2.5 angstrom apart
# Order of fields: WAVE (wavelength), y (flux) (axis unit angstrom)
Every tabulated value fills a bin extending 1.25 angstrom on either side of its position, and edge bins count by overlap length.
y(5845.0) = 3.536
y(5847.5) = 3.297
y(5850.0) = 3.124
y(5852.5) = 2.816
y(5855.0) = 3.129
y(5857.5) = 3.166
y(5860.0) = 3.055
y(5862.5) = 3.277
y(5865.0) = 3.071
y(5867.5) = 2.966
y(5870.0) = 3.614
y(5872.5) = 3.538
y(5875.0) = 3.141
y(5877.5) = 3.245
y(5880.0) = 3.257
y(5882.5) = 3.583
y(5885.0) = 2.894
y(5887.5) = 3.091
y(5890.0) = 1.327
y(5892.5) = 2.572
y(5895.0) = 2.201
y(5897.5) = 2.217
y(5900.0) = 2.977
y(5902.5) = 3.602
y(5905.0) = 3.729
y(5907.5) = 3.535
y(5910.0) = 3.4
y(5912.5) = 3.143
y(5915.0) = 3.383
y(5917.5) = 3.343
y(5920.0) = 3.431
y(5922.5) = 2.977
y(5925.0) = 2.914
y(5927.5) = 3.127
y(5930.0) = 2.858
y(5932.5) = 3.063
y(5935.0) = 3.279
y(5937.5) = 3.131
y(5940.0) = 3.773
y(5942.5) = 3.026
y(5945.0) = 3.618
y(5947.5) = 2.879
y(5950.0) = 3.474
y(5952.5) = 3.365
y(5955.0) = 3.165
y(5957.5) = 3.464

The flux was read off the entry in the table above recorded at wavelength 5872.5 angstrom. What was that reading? 3.538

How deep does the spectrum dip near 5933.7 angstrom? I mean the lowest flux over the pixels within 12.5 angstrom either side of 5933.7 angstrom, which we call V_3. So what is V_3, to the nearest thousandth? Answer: 2.858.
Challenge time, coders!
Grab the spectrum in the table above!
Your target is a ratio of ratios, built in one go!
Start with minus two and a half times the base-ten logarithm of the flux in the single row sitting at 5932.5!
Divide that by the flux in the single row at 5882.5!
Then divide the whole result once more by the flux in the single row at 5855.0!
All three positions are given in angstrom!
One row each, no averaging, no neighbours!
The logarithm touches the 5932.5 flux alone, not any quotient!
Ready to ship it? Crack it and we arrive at -0.108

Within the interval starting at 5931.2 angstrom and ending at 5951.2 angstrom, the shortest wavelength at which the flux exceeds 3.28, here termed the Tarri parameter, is 5940.0 angstrom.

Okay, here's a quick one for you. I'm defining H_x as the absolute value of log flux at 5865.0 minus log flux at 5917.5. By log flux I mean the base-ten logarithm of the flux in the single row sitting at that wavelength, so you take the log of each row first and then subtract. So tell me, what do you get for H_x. 0.037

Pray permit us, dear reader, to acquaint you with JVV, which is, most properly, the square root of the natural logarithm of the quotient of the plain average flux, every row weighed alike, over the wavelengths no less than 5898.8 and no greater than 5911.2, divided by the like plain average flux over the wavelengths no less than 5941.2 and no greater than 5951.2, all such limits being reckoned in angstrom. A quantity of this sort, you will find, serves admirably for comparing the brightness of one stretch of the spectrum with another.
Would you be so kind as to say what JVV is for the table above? 0.244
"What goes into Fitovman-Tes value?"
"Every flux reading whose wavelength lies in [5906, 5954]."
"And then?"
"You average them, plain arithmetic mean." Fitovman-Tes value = 3.25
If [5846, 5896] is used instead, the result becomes 3.02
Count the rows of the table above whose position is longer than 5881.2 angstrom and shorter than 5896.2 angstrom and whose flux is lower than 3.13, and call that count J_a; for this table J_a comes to 5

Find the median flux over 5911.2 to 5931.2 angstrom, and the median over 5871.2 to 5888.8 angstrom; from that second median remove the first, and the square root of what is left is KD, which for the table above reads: 0.33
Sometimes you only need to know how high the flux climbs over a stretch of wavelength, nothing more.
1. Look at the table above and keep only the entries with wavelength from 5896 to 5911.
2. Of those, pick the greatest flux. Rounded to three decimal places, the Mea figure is 3.729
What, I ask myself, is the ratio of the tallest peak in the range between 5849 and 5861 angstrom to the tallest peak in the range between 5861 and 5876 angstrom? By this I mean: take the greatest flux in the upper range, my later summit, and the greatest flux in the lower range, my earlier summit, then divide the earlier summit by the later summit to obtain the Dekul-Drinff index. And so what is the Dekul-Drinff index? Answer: 0.88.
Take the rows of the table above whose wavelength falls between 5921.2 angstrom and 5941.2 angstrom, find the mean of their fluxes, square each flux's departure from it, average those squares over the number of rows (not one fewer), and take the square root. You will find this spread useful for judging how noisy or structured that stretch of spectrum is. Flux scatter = 0.270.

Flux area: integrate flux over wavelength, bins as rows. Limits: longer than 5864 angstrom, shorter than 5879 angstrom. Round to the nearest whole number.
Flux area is 49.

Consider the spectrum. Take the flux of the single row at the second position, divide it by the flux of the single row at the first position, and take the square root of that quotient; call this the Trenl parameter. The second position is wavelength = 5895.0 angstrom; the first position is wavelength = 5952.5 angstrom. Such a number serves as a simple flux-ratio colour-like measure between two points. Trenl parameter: 0.81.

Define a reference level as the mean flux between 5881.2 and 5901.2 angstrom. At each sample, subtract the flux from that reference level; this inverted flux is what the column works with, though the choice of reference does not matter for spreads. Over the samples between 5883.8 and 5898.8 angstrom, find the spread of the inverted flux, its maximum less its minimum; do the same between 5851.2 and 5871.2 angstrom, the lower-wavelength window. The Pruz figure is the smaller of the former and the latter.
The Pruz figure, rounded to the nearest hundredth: 0.80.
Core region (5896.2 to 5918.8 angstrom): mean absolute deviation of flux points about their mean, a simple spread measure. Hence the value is 0.32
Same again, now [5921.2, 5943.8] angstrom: 0.18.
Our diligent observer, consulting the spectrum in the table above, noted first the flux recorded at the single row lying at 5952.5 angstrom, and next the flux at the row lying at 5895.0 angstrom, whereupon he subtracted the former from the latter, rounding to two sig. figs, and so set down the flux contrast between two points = -1.2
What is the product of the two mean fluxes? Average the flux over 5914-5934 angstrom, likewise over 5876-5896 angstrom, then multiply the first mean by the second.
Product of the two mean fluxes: 8.7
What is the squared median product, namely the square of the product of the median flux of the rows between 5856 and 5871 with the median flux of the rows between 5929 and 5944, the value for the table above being 93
